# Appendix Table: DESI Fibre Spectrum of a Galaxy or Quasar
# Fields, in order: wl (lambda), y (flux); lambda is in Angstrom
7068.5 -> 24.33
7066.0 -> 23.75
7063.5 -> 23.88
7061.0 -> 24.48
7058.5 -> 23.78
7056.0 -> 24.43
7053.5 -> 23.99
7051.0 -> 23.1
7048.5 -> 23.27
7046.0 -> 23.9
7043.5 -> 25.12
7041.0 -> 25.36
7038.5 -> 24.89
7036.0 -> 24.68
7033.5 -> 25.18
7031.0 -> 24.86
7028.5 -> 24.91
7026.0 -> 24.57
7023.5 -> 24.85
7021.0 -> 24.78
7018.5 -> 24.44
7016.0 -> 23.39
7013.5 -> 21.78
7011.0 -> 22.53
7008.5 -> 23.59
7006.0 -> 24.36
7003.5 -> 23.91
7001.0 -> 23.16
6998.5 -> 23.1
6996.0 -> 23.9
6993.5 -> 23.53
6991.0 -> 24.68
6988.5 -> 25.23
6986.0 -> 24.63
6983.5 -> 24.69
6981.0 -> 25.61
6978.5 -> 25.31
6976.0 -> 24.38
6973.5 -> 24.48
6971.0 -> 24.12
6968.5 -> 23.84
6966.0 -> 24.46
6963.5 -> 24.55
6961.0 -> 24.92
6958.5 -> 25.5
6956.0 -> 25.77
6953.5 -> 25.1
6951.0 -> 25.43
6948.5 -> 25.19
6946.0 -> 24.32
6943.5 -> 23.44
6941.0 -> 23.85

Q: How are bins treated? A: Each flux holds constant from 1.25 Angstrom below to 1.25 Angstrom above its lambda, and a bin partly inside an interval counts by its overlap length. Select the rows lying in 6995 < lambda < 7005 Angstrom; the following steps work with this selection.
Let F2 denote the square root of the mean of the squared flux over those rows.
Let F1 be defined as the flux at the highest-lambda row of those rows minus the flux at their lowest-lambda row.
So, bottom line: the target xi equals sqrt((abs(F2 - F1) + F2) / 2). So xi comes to 4.85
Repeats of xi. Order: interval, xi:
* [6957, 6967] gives 5.04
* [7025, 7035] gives 4.96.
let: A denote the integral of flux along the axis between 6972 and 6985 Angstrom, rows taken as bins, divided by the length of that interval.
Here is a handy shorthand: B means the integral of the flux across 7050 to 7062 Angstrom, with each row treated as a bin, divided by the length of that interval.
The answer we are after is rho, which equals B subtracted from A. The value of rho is 0.9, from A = 24.87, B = 24.0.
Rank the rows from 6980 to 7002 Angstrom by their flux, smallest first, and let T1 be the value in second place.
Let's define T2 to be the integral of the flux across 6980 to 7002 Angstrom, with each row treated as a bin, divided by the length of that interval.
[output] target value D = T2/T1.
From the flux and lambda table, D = 1.05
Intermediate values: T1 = 23.16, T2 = 24.3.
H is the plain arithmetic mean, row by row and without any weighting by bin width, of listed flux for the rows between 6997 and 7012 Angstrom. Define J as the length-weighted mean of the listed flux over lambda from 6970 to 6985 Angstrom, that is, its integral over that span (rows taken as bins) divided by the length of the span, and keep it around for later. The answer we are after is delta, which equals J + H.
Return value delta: 48.2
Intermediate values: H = 23.4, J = 24.8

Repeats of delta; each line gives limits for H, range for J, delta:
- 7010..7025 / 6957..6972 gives 48.2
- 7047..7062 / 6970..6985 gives 48.6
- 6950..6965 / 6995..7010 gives 48.9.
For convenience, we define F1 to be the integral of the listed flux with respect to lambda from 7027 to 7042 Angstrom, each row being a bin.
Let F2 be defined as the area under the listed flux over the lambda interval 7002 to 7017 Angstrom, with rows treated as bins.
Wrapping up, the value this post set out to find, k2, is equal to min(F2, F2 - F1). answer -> -26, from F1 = 375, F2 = 349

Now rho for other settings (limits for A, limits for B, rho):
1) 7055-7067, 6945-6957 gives -1.1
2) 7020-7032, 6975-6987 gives -0.1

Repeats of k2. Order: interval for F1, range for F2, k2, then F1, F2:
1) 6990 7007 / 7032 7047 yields -31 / 404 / 373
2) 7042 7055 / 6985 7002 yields 98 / 311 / 409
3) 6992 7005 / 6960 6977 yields 108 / 306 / 415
